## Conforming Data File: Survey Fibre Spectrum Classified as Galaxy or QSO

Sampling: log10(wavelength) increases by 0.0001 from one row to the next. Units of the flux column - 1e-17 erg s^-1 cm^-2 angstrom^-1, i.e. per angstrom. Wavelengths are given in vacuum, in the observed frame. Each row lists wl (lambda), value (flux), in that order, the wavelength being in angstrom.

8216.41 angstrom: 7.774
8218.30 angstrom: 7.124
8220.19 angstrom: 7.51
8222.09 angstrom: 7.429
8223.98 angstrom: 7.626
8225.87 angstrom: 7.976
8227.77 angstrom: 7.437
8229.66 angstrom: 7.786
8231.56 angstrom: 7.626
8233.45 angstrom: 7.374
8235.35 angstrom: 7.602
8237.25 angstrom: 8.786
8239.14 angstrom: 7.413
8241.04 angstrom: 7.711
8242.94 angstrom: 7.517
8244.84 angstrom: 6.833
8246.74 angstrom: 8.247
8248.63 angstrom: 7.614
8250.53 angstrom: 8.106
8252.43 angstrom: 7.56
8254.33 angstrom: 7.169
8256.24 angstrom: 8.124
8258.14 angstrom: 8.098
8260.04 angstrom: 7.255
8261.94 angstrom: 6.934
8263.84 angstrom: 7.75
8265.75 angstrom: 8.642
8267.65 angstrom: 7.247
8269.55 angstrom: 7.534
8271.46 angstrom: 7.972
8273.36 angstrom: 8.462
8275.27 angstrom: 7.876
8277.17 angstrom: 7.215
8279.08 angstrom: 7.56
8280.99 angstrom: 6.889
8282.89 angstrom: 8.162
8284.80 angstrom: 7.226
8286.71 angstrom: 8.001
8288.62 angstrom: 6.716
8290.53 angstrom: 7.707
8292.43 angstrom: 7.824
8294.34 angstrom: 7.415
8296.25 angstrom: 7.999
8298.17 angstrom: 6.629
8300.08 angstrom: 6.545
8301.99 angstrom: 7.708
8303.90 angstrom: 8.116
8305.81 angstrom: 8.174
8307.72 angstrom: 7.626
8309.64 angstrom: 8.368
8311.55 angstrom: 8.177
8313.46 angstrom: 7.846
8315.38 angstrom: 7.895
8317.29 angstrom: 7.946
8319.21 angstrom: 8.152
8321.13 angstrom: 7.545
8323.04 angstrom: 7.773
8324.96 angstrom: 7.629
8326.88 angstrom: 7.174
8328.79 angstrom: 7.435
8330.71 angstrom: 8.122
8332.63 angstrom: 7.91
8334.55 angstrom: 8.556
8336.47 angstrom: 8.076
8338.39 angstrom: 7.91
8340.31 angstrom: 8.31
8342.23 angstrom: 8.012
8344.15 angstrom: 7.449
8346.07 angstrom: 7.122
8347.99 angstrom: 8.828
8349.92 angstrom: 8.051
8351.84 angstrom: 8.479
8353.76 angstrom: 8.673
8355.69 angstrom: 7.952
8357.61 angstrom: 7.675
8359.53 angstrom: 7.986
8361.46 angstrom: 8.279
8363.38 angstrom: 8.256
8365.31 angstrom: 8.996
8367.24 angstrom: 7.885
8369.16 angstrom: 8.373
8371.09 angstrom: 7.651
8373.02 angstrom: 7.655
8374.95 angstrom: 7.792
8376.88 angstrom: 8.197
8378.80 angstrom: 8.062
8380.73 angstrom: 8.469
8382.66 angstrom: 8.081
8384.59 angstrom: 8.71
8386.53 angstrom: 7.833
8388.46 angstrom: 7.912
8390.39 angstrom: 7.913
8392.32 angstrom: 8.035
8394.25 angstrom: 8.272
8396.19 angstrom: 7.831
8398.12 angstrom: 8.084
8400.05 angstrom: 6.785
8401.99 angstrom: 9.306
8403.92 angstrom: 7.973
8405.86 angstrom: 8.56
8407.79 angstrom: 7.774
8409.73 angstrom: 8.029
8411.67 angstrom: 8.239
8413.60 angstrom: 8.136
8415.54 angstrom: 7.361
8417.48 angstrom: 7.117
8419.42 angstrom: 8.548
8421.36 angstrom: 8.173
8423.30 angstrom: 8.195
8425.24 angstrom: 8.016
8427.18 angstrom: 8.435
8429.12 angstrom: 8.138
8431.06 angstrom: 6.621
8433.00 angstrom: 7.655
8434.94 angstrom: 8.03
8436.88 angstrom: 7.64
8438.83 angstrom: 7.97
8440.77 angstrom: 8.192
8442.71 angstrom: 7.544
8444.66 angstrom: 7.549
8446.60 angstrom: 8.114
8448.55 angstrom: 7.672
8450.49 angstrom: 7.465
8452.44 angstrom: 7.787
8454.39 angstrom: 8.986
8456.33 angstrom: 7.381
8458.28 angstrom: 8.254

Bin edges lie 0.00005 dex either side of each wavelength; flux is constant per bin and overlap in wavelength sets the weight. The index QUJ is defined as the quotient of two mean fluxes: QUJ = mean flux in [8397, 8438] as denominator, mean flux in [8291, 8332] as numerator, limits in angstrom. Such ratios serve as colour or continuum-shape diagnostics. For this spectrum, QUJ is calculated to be 0.972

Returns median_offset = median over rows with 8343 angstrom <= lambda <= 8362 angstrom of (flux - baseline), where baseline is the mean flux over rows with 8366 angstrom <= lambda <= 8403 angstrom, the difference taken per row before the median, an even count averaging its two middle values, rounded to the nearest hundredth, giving -0.03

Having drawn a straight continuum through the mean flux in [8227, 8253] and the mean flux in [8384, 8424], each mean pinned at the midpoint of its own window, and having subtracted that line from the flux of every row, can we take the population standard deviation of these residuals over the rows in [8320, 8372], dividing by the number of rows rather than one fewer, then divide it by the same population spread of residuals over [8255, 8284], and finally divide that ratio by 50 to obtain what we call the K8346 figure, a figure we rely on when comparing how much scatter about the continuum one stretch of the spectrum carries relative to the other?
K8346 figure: 0.0173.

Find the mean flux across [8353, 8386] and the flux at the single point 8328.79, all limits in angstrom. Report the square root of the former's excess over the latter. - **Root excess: 0.85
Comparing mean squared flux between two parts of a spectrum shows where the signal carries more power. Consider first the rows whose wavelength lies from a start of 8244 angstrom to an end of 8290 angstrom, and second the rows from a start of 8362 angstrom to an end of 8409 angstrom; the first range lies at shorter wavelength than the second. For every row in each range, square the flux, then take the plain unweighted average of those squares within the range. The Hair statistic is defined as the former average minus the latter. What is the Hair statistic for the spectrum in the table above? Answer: -7.3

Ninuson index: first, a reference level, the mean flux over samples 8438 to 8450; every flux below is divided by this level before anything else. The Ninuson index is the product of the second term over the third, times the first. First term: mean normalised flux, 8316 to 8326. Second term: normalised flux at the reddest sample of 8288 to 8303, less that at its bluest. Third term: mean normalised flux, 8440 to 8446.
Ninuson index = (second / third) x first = 0.127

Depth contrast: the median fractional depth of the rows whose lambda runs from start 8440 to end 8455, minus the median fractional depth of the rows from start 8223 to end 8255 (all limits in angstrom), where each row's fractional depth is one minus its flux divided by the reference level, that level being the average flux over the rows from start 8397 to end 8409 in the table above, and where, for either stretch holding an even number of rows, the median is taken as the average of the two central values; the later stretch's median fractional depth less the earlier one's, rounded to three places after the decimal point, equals -0.014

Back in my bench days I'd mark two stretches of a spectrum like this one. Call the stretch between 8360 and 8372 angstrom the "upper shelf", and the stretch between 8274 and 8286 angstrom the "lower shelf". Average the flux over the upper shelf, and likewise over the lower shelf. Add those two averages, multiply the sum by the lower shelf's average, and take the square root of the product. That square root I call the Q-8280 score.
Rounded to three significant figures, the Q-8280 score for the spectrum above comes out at 10.9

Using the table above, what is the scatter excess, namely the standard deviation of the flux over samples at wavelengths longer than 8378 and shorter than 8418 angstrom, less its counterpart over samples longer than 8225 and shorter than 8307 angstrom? 0.01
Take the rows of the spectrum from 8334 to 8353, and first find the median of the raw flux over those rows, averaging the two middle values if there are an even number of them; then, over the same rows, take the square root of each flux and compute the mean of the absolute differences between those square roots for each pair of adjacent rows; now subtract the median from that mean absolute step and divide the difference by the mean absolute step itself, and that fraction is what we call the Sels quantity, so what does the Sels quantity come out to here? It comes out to -79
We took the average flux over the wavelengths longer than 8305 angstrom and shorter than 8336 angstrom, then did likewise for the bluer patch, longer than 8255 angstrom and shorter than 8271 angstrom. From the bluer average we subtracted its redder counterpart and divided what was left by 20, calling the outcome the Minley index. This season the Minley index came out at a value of -0.010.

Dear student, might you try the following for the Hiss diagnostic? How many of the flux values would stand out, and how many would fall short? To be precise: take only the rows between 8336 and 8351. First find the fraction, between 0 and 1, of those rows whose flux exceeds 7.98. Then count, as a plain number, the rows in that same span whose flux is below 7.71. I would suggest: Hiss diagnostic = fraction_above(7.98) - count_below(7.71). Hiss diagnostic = -1.4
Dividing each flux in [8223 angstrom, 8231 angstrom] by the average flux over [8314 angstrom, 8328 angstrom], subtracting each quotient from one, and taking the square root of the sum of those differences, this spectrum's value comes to 0.11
